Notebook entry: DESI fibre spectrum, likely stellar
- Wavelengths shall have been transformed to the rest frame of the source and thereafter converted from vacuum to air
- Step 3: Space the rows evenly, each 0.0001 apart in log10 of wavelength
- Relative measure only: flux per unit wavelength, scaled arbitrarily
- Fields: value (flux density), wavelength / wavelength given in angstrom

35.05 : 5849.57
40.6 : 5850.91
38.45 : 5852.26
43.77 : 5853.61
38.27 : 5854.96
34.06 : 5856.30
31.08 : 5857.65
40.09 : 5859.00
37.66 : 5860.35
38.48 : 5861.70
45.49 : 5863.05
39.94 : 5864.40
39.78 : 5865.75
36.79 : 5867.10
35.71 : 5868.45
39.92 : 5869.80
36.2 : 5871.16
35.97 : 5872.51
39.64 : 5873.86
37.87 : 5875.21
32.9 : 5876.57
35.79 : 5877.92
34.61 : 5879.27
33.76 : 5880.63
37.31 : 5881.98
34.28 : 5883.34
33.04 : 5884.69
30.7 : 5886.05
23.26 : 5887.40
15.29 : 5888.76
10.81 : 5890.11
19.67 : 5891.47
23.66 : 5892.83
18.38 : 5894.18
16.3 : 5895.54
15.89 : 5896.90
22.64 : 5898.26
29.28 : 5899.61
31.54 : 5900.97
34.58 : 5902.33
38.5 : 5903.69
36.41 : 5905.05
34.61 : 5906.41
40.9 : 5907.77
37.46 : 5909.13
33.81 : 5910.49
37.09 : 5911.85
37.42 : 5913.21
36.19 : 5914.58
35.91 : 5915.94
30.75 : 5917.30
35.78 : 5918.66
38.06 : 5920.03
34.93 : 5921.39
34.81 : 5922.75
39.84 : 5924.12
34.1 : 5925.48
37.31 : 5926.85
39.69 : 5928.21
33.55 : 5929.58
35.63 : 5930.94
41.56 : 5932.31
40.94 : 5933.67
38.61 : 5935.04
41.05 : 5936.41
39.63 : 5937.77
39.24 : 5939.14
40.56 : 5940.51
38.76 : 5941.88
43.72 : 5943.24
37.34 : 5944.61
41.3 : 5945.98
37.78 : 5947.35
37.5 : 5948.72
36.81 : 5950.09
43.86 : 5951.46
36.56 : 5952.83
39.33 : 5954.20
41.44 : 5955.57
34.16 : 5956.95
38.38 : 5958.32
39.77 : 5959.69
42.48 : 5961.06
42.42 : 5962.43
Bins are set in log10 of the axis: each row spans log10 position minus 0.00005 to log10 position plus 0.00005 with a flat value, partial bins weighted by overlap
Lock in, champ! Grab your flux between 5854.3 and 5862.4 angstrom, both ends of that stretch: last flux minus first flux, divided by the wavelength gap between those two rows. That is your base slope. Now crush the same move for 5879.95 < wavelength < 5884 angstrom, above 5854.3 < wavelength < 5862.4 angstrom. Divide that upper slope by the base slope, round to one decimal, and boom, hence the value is 6.2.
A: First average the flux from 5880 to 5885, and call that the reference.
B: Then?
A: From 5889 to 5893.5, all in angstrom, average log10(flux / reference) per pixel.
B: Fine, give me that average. -0.31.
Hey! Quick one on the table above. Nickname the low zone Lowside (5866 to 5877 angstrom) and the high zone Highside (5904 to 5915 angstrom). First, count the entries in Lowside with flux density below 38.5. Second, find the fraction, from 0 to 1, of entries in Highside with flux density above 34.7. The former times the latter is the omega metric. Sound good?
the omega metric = 4.5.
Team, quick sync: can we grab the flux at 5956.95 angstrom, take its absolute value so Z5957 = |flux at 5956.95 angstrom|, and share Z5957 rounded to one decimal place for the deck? 34.2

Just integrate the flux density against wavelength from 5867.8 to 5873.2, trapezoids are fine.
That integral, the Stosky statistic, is 200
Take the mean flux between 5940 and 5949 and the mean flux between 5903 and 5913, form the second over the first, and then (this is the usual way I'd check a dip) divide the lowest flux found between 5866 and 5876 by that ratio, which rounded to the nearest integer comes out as 38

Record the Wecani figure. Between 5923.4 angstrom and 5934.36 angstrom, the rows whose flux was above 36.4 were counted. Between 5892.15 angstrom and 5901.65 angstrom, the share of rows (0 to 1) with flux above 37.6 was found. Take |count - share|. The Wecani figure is 5.0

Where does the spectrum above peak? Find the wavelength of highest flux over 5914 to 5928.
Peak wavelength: 5924.12 angstrom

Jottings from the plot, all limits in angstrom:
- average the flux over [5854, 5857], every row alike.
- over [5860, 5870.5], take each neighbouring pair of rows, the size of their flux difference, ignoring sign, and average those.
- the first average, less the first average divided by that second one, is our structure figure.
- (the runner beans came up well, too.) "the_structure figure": 25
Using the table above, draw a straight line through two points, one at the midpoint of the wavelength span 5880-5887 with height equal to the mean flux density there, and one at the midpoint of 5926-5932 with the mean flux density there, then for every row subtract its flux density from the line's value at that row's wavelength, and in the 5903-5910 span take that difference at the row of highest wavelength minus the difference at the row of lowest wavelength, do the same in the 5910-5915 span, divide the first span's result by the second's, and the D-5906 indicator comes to -1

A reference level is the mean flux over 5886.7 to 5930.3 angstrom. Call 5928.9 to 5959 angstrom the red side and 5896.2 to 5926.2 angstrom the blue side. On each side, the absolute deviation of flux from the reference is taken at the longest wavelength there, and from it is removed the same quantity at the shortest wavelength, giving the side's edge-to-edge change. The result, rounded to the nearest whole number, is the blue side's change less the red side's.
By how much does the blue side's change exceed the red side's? -17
